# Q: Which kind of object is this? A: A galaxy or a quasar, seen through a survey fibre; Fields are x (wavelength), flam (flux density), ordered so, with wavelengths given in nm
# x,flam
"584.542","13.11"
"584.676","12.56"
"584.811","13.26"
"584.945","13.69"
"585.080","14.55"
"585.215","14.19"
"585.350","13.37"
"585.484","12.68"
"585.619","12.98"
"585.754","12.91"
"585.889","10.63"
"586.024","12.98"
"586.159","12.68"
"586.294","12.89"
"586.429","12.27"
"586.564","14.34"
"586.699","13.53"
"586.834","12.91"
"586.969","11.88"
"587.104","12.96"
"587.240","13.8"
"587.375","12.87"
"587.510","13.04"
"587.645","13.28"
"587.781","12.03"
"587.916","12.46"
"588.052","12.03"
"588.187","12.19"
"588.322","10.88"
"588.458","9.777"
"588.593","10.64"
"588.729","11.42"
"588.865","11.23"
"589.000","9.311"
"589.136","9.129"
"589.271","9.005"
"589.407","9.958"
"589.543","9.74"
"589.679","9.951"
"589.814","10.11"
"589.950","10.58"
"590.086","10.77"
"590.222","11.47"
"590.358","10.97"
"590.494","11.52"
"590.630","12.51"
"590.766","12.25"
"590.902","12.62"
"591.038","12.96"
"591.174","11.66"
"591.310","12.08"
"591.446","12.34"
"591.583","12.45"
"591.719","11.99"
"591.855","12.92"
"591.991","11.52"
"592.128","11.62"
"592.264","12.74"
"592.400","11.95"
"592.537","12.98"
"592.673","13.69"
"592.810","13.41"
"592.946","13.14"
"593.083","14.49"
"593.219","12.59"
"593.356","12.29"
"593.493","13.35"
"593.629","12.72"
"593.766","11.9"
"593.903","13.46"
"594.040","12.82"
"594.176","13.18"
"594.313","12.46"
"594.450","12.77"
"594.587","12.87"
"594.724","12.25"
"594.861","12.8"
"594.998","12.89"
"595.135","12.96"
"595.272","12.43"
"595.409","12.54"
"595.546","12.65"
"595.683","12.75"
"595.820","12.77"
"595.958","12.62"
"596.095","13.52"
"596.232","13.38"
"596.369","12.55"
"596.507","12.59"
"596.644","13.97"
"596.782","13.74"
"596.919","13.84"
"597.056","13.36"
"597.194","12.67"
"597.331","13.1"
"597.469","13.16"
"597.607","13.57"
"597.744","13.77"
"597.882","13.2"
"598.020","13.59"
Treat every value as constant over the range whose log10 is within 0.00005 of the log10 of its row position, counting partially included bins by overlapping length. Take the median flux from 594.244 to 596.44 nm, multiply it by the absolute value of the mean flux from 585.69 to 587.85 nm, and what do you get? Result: 163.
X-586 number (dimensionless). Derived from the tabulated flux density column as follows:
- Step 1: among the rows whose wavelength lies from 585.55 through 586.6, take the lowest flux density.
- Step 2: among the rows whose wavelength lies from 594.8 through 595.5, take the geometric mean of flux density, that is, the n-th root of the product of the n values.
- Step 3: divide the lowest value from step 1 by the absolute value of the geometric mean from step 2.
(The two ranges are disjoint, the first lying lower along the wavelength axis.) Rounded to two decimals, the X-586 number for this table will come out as 0.84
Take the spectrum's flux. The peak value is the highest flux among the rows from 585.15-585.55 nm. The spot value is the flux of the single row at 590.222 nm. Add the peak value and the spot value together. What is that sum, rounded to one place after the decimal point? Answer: 25.7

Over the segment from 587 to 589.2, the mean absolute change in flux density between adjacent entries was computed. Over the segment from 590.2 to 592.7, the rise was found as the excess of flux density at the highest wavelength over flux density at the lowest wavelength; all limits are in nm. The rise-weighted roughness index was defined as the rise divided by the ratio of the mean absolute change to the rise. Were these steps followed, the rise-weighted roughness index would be 6.8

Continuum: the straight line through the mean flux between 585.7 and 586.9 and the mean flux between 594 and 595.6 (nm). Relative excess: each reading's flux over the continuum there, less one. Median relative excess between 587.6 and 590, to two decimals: -0.17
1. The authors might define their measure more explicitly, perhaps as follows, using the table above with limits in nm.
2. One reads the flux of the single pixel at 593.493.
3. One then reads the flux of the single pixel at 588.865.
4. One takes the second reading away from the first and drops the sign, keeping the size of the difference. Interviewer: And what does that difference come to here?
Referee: 2.1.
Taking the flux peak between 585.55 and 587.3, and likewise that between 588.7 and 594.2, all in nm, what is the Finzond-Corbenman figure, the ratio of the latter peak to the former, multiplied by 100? 101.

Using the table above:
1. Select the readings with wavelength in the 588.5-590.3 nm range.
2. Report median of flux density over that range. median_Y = 10.11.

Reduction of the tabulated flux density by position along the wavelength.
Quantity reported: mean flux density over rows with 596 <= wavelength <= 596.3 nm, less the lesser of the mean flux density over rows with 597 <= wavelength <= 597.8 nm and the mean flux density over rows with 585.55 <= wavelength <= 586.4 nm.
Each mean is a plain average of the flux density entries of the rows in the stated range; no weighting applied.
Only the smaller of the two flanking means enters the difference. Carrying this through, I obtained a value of 0.9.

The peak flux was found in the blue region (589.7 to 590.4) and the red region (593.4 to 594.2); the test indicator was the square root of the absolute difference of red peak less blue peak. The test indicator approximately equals 1.4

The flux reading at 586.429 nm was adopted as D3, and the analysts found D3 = 12.27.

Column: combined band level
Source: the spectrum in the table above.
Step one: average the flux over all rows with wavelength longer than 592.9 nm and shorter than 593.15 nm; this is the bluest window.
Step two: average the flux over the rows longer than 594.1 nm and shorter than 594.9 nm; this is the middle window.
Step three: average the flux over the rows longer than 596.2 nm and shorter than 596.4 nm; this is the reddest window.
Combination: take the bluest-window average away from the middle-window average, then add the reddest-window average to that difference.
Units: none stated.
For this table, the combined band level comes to 12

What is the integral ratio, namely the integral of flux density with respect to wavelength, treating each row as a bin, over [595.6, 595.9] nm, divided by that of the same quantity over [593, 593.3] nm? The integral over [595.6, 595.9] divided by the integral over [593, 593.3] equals 0.95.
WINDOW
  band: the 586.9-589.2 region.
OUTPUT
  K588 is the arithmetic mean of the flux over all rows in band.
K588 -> 11.7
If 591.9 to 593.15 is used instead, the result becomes 12.8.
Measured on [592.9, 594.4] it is 12.9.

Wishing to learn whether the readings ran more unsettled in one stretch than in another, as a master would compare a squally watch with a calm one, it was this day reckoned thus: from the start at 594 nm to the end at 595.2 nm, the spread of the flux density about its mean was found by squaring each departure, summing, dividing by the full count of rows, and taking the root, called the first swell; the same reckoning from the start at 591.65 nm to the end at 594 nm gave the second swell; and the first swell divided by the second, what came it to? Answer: 0.33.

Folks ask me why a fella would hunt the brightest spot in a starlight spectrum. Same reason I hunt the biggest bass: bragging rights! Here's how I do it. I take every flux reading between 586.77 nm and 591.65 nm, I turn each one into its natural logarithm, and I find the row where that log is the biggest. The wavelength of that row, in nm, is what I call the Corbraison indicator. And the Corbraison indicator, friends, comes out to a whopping 587.240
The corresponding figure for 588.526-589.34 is 588.729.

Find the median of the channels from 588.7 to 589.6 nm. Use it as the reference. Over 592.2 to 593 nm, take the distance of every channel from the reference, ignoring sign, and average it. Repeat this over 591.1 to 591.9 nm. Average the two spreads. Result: 2.87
